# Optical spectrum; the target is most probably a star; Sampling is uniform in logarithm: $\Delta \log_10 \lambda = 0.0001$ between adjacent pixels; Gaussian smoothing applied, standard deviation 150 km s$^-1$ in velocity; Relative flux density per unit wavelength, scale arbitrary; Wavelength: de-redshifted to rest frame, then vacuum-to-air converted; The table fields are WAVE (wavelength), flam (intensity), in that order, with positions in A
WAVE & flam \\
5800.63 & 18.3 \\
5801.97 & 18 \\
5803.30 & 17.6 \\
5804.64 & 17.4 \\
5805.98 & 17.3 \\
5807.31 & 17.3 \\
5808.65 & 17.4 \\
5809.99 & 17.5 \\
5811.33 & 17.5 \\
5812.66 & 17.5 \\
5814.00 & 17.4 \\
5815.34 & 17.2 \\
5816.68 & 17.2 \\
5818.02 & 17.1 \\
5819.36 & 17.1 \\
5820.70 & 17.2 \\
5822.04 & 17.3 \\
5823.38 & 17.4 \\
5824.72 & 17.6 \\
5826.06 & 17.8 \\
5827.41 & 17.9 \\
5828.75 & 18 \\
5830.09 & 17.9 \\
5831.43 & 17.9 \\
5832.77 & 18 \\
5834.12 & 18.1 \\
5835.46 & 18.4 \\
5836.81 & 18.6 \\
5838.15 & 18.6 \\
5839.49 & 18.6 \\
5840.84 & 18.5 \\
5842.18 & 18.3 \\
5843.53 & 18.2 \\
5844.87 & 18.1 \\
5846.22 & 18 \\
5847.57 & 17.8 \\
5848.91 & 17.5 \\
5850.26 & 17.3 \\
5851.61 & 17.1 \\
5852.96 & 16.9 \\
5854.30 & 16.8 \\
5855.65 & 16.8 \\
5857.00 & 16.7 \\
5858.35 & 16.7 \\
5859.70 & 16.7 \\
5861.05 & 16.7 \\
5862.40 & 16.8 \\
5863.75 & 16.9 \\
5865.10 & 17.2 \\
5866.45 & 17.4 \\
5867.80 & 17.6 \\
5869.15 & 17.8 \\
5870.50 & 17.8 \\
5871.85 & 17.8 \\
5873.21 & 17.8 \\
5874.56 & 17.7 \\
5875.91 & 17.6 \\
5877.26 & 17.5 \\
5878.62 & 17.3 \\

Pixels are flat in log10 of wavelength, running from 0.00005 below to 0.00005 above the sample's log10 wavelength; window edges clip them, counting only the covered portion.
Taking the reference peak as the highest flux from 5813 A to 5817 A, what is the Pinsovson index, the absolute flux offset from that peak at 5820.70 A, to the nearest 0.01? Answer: 0.20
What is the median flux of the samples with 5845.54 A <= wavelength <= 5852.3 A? 17.5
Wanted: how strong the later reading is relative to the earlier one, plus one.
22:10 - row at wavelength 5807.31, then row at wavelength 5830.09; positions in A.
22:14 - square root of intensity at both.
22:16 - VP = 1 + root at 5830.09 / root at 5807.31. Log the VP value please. 2.02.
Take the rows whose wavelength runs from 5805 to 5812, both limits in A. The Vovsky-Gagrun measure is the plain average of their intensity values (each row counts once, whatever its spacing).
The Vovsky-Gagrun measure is 17.4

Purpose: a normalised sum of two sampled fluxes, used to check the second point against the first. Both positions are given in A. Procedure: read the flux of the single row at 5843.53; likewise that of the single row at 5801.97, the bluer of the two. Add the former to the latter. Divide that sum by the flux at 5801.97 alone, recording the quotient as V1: 2.01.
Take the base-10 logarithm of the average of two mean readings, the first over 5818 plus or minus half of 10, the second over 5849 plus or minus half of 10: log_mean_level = 1.24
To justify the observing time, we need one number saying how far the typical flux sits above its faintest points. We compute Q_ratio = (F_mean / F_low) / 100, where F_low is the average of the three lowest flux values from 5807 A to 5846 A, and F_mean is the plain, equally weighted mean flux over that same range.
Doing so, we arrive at 0.0104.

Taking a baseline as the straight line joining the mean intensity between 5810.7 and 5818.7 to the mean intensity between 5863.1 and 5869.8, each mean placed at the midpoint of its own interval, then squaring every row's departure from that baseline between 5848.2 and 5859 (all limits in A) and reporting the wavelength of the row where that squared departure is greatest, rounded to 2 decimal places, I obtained 5858.35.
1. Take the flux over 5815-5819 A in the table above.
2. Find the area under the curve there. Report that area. 69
